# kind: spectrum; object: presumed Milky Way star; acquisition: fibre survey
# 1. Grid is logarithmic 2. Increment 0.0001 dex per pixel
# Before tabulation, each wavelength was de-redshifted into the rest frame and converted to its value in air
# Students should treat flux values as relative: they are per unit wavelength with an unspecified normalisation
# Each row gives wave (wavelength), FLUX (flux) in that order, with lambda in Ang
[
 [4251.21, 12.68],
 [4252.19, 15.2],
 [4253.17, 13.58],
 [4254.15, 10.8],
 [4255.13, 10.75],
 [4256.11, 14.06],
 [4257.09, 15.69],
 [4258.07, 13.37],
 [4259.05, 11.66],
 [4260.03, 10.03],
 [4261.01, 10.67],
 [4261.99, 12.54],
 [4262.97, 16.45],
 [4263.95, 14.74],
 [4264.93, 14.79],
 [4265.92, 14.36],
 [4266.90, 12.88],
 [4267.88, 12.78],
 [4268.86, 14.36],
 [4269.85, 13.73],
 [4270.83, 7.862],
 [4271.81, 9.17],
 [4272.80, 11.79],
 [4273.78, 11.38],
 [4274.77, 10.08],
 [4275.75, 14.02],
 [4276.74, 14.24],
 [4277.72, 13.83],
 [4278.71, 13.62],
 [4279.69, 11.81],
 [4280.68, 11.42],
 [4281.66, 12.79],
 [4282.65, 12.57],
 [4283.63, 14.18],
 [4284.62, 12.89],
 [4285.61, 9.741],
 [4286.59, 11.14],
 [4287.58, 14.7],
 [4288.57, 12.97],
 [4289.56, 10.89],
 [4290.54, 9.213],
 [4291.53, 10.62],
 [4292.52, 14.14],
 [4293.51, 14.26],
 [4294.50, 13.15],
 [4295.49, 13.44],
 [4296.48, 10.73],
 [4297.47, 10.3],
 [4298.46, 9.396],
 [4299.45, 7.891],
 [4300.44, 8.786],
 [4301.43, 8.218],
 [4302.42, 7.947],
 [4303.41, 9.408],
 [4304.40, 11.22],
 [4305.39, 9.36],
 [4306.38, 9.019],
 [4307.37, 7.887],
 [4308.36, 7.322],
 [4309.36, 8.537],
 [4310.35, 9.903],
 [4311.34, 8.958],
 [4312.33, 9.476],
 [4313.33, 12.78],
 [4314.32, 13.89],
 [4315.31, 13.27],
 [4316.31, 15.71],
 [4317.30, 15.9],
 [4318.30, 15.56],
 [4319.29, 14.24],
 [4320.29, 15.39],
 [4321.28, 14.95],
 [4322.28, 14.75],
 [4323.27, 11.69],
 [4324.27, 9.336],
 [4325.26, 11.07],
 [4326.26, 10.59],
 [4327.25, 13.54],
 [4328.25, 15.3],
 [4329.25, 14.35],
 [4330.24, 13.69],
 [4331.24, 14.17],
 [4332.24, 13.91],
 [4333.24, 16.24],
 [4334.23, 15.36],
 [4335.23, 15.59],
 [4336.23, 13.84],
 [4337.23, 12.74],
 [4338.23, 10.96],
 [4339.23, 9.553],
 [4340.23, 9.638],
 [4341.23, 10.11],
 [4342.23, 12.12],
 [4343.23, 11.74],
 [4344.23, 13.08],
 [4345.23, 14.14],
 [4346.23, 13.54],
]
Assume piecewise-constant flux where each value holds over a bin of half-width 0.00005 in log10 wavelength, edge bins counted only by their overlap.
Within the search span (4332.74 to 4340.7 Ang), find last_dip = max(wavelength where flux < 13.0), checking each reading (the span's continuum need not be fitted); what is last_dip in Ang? 4340.23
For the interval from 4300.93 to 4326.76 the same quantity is 4326.26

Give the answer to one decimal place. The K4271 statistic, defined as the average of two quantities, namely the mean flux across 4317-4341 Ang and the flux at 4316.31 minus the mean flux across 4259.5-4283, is 8.3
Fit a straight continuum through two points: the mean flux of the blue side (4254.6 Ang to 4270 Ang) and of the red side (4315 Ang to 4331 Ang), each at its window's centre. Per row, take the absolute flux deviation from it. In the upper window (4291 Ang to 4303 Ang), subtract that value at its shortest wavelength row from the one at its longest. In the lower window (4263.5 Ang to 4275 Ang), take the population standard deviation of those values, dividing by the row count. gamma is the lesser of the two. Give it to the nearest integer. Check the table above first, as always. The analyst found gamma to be 2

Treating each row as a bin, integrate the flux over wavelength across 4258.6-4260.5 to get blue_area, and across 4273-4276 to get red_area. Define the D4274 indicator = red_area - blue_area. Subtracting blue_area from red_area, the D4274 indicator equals 14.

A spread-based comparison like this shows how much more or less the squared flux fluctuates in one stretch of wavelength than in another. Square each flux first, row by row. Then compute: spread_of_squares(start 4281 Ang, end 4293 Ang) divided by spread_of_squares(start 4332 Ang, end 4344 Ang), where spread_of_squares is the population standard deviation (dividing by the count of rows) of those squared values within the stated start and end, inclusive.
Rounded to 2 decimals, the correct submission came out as 0.72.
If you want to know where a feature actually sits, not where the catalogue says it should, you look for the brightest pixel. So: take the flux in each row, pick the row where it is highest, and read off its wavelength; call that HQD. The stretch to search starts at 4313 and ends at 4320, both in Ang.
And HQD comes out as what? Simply 4317.30 Ang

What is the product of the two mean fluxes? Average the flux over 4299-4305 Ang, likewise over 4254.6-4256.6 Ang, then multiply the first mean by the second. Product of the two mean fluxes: 111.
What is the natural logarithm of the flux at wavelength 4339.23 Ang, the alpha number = 2.26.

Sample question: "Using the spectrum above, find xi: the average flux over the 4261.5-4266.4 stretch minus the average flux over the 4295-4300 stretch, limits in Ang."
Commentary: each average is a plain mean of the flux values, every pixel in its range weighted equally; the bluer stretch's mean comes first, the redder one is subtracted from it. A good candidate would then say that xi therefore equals 4.2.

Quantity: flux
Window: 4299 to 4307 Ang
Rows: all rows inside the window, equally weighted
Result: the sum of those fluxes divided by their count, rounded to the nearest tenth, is 9.0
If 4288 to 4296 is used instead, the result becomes 12.3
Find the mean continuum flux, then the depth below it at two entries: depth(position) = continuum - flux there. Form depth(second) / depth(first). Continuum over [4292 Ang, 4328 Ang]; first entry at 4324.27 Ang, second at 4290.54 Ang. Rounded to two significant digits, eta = 1.1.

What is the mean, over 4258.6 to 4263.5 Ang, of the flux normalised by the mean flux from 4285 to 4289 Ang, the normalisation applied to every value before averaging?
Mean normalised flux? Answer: 1.01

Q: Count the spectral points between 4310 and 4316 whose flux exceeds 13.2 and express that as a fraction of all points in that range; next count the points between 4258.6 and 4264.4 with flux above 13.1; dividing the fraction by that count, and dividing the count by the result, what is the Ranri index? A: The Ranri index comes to 12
